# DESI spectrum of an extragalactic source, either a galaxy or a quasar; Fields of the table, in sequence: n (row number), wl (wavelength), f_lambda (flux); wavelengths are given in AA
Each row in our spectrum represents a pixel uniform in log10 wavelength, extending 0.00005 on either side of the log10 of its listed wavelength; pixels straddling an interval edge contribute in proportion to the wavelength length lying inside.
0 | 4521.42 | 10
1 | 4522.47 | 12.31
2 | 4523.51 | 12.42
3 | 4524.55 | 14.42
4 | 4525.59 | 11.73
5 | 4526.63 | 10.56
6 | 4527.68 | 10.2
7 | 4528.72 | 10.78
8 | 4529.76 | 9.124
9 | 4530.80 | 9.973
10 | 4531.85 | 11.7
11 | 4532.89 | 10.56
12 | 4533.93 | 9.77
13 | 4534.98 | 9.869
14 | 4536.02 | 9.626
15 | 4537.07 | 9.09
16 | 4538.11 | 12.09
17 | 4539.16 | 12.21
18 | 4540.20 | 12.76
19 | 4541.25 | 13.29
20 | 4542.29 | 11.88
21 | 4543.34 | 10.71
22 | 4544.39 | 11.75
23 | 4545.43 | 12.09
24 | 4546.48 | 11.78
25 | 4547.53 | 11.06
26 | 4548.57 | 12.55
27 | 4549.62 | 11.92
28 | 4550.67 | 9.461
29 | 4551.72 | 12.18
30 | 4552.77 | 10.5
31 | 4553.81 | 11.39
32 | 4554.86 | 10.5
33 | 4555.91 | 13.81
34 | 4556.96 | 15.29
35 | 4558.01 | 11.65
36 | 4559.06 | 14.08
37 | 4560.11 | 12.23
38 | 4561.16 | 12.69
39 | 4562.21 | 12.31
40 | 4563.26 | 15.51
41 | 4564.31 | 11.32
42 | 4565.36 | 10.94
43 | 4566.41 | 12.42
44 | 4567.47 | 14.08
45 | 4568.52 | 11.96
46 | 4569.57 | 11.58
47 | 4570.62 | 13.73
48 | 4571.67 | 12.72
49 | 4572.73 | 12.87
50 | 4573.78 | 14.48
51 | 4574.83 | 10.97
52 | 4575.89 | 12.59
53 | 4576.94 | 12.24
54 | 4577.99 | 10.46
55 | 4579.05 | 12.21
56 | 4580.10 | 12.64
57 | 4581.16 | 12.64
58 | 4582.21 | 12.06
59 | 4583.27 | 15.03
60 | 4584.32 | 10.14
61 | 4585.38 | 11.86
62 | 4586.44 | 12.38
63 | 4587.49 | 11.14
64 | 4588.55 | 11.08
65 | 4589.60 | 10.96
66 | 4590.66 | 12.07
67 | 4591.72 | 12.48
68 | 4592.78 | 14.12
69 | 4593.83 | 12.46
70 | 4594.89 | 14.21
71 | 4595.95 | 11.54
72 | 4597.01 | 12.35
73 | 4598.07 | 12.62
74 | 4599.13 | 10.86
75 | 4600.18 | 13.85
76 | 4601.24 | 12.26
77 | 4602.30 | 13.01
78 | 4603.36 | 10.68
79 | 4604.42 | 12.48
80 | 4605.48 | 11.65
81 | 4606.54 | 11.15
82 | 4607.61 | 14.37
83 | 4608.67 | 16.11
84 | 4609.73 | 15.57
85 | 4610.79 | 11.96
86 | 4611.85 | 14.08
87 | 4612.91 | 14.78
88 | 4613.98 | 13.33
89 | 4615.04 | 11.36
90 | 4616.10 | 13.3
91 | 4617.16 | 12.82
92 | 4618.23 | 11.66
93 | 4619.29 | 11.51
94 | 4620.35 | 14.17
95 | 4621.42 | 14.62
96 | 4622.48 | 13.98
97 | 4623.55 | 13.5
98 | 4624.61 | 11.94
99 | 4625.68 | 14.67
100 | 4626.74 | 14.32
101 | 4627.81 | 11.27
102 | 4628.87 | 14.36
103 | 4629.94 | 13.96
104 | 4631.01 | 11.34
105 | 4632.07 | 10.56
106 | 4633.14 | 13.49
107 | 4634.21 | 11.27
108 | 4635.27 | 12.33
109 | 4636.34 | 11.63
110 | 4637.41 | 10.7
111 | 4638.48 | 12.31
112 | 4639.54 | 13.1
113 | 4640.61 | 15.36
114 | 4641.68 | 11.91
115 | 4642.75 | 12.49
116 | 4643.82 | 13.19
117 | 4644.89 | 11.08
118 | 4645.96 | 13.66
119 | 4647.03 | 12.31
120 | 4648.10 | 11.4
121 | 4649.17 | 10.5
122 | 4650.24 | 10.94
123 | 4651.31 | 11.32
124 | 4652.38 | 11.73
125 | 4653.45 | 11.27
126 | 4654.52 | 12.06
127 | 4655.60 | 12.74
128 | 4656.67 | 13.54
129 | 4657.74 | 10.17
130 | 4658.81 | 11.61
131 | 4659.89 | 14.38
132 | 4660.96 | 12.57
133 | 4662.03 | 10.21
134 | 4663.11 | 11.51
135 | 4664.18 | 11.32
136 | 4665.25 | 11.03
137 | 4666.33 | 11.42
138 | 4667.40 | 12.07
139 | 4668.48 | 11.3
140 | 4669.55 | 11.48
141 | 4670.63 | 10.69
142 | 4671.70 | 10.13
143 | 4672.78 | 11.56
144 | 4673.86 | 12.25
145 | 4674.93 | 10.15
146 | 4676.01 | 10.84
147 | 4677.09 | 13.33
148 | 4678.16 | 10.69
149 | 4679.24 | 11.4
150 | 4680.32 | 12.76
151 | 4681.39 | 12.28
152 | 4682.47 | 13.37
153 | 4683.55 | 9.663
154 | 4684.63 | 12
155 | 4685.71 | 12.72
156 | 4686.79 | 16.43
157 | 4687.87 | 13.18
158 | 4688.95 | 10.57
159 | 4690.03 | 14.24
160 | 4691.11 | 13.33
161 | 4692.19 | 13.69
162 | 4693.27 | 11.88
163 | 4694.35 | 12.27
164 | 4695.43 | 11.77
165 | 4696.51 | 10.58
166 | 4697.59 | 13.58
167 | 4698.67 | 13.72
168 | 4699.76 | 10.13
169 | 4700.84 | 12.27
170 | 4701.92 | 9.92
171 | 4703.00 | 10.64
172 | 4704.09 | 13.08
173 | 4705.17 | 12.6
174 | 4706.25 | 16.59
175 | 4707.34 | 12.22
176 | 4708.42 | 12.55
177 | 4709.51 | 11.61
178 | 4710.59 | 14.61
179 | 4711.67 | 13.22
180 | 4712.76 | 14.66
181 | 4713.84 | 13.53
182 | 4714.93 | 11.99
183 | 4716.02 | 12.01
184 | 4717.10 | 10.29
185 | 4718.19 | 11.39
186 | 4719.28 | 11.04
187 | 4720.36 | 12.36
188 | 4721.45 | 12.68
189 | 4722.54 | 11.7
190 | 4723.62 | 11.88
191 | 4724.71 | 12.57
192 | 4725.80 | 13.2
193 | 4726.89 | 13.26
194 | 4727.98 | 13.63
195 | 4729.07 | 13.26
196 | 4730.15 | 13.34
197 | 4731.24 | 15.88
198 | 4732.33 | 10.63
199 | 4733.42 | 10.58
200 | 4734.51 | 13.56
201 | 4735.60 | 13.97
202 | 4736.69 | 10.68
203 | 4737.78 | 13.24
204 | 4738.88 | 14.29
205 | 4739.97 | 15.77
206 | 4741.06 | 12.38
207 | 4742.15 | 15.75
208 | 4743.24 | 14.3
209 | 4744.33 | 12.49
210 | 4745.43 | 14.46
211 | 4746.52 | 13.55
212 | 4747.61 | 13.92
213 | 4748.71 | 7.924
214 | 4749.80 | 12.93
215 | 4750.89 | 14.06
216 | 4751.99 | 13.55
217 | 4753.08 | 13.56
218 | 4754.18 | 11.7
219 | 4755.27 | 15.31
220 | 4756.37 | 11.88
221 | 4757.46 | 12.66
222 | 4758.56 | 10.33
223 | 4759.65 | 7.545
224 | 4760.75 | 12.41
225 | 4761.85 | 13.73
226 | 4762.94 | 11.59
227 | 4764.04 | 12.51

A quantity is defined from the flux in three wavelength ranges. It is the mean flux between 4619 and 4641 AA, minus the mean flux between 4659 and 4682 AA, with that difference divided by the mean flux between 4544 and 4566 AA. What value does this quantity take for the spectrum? 0.11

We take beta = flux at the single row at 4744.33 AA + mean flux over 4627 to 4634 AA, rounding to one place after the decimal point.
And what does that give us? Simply 25.0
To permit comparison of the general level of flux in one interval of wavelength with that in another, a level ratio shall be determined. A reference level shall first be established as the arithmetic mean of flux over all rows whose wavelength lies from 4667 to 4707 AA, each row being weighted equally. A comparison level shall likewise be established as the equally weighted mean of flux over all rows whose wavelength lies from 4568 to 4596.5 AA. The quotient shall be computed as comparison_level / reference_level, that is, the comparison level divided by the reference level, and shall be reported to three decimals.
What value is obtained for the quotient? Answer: 1.015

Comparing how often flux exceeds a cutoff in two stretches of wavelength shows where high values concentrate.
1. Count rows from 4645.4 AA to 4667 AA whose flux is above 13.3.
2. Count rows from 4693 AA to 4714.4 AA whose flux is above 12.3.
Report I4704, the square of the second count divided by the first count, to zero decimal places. 33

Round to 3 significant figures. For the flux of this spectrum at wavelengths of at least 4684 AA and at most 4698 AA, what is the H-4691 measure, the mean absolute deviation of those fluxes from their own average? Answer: 1.19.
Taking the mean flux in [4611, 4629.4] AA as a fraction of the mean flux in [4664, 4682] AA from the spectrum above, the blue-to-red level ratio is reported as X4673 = 1.16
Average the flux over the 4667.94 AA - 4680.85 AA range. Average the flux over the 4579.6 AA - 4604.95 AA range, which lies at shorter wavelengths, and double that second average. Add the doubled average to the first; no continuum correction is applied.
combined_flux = 36.0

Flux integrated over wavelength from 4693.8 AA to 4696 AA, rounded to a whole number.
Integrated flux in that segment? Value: 26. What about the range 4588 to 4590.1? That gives 23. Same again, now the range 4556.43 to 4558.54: 28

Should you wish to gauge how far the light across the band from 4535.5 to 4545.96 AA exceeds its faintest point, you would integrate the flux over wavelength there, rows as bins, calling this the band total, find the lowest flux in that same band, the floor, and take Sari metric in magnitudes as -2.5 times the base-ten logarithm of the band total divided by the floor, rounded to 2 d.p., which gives -2.81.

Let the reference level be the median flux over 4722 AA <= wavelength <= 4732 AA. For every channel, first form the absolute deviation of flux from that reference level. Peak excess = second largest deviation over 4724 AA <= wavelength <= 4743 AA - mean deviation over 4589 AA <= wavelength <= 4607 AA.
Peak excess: 1.37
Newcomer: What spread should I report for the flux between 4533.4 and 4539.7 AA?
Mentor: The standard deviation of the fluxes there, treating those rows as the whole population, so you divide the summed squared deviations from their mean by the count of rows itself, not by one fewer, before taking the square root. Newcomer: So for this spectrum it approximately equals 1.2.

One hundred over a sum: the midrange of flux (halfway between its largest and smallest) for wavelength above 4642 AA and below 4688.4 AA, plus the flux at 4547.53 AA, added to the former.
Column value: 4.1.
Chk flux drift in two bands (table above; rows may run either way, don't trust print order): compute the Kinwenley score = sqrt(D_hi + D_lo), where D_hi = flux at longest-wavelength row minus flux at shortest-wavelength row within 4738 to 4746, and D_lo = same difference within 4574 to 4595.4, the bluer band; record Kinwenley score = 1.8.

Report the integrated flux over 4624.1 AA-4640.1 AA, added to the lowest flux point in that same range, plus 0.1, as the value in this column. 210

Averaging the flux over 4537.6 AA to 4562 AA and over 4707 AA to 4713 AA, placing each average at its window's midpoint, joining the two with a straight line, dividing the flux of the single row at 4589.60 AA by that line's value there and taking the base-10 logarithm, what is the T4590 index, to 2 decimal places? -0.05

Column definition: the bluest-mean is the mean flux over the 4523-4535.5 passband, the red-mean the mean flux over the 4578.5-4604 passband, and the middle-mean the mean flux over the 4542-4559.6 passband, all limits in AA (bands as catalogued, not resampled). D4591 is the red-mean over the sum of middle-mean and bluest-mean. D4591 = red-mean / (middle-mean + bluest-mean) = 0.537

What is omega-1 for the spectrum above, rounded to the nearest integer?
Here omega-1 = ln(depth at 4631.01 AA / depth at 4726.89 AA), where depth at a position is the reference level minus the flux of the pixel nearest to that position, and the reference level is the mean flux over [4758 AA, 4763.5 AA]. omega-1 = -2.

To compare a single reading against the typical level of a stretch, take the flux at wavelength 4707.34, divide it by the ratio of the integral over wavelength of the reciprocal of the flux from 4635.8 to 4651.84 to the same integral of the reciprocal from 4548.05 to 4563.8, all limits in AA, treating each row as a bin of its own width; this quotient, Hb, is 11.8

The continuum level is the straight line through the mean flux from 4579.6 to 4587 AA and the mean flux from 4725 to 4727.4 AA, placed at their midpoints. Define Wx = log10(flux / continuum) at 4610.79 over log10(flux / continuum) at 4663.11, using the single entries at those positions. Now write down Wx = 0.4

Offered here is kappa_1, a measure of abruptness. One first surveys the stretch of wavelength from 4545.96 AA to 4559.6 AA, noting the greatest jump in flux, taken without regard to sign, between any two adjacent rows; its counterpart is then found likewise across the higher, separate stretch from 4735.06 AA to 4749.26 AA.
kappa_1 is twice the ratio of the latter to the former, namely 3.29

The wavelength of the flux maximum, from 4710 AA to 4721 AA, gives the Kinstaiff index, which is 4712.76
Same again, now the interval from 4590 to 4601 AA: 4594.89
